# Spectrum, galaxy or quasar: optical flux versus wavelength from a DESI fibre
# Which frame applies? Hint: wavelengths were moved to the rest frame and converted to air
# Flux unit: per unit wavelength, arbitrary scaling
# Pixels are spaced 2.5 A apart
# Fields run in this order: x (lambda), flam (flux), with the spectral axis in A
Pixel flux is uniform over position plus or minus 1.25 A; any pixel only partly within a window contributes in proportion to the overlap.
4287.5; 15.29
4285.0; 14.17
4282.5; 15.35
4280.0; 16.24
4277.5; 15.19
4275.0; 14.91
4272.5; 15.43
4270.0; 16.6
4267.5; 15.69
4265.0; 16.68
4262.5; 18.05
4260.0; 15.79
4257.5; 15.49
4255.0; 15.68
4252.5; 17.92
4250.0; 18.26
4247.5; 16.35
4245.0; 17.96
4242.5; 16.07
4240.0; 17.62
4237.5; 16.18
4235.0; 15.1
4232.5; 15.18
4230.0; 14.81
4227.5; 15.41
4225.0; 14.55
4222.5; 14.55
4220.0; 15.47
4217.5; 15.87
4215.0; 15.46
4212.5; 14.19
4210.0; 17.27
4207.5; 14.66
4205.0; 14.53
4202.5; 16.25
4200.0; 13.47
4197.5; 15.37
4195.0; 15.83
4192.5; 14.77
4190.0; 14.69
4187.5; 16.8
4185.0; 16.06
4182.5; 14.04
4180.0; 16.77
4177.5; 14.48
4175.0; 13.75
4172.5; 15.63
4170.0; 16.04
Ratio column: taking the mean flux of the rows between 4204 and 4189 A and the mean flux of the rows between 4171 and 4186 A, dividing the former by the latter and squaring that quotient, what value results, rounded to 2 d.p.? 0.99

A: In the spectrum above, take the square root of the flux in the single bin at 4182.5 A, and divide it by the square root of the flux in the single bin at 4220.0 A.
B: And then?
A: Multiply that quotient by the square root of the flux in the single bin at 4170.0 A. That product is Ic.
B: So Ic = 3.82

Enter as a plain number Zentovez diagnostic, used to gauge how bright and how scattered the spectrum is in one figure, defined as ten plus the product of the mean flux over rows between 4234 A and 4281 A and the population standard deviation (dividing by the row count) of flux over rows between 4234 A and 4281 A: 27.3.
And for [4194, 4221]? 25.3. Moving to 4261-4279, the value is 26.4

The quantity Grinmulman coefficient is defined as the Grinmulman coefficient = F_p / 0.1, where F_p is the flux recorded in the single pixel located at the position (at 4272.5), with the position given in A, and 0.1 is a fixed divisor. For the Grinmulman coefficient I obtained 154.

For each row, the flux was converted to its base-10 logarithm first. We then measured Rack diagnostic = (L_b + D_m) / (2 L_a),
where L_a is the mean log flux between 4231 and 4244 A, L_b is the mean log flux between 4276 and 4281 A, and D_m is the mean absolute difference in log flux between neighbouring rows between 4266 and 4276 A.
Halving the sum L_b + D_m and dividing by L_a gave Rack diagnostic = 0.506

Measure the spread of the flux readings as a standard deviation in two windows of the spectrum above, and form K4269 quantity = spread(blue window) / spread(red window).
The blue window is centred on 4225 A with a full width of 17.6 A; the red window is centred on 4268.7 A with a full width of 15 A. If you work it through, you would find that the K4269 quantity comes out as 0.45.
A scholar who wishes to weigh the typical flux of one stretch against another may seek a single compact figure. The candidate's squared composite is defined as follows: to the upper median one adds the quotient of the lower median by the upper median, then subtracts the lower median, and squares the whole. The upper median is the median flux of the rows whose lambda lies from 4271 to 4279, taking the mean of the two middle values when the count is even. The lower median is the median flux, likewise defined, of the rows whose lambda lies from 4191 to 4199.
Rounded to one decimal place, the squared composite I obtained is 0.7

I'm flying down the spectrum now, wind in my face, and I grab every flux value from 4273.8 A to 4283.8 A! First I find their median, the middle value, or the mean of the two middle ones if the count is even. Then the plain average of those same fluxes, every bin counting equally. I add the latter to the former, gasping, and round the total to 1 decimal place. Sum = 30.7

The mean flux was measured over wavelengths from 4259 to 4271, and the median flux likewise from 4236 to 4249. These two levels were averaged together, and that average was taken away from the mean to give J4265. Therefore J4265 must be 0.11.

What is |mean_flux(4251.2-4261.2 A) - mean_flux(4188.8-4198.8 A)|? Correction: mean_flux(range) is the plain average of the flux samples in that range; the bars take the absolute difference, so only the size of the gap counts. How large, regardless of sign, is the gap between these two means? 1.1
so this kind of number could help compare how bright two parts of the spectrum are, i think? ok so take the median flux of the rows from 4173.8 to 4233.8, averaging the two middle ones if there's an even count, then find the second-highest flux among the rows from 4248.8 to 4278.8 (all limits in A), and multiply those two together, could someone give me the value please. 271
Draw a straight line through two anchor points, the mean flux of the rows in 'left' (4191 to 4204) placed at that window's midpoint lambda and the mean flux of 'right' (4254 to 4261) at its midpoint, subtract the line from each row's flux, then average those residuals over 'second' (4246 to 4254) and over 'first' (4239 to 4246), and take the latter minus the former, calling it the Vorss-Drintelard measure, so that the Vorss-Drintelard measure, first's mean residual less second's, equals -0.2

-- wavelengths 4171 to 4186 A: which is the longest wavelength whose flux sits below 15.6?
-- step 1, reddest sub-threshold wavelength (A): 4182.5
